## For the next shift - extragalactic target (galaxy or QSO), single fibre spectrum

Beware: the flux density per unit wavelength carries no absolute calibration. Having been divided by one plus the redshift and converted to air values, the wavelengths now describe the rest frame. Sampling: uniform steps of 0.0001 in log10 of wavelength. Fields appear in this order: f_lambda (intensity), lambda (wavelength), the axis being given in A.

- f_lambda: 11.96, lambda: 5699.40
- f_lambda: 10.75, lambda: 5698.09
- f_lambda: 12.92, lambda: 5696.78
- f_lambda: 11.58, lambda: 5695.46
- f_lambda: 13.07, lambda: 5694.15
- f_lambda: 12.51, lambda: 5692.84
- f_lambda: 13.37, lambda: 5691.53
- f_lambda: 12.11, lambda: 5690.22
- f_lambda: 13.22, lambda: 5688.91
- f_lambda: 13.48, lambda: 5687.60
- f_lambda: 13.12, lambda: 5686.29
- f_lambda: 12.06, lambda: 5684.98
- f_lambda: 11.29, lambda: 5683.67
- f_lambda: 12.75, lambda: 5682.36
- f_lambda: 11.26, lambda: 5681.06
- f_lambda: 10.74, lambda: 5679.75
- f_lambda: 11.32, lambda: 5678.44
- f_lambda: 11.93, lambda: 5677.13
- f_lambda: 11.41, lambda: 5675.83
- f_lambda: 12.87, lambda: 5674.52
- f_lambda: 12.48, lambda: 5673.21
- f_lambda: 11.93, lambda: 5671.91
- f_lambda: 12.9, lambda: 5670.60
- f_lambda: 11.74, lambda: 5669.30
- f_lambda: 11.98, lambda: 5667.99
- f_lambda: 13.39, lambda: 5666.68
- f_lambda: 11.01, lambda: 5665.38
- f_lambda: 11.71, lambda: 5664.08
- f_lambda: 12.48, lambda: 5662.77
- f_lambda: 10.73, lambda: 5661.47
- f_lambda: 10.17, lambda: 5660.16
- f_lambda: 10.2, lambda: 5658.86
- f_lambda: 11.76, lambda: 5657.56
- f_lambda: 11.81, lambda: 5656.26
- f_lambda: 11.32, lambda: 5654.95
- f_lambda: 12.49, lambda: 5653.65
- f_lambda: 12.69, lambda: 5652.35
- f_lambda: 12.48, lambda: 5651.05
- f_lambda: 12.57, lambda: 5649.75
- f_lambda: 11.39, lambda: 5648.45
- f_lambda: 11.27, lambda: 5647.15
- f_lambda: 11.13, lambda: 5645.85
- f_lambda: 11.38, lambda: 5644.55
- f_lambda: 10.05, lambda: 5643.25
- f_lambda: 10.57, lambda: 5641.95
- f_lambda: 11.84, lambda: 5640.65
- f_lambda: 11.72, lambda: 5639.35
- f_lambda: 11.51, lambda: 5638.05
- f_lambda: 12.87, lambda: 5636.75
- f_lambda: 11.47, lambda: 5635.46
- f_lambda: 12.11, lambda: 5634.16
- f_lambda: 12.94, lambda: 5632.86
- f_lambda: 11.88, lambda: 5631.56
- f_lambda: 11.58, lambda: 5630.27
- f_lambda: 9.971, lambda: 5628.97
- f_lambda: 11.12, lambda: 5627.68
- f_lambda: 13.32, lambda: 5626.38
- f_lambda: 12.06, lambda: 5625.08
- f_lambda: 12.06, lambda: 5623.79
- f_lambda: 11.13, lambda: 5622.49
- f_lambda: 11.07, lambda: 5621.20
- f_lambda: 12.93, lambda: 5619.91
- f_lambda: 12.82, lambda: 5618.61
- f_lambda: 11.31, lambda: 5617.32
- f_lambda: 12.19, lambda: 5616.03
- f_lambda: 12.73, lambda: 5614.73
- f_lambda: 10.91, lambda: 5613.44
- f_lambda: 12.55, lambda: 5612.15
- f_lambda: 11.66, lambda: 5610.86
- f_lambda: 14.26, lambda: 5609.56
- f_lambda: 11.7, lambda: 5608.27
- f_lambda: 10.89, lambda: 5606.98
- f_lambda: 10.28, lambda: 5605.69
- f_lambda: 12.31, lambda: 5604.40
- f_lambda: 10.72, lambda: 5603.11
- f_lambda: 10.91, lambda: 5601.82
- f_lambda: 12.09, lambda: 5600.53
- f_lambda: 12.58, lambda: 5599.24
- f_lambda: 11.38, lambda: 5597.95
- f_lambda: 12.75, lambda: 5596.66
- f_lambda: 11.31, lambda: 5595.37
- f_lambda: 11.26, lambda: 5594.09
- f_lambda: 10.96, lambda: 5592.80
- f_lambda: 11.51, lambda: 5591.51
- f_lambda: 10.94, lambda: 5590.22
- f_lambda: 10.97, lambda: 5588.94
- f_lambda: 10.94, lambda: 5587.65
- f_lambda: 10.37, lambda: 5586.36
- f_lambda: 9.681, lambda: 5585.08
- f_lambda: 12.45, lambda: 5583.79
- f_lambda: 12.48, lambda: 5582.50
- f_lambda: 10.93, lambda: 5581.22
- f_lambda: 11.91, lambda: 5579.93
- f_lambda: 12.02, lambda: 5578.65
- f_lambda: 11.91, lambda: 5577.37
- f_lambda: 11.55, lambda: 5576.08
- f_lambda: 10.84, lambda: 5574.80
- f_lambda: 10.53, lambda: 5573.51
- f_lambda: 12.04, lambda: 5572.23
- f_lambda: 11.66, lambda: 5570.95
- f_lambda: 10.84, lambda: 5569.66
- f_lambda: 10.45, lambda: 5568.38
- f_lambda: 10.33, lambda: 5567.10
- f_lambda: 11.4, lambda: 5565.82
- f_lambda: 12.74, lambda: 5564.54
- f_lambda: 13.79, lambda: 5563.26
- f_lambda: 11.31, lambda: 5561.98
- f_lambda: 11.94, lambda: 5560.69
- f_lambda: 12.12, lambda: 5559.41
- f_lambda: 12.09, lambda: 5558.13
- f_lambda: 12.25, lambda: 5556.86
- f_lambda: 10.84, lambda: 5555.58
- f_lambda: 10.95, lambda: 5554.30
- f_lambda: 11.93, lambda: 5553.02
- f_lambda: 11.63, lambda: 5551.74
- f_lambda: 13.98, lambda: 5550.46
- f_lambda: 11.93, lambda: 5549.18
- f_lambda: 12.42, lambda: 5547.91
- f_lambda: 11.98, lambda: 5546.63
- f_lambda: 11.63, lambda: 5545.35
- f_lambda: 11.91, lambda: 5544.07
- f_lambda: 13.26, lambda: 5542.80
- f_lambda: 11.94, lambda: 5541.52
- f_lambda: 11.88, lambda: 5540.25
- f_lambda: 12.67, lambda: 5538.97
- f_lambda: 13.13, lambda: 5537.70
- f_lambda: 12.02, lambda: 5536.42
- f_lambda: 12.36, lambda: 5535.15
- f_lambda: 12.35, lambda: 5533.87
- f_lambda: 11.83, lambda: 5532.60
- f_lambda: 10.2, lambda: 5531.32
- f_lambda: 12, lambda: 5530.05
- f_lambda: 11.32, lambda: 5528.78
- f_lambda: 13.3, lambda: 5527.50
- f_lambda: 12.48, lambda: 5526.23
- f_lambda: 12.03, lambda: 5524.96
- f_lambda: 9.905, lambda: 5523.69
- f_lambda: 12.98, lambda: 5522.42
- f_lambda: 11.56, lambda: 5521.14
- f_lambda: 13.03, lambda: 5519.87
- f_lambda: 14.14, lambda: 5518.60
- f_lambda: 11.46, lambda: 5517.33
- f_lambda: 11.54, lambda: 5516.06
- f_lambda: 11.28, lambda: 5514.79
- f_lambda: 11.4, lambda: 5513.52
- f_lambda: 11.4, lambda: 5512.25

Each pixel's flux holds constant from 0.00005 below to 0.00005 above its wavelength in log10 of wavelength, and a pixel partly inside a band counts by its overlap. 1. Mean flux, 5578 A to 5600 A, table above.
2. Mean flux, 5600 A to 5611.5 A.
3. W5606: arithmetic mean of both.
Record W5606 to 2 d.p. 11.54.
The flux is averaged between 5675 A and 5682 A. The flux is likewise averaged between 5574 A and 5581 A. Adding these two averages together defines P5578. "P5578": 23.0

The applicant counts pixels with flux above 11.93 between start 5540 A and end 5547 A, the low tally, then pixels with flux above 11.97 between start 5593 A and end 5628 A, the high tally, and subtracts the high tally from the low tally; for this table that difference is -10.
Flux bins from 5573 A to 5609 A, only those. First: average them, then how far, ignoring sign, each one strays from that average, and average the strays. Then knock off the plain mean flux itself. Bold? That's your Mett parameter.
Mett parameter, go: -10.7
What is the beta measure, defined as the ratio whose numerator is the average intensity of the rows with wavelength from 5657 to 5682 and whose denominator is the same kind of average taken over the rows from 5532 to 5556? 0.96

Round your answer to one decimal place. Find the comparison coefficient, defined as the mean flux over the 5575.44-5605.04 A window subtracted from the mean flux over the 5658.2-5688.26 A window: 0.4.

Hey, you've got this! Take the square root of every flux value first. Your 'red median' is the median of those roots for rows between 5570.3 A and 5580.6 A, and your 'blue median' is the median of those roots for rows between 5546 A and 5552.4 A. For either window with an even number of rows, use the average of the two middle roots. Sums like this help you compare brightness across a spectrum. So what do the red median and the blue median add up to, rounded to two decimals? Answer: 6.89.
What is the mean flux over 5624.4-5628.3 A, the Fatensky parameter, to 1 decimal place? 12.2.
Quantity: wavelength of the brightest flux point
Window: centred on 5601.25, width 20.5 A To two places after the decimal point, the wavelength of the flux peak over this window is 5609.56 A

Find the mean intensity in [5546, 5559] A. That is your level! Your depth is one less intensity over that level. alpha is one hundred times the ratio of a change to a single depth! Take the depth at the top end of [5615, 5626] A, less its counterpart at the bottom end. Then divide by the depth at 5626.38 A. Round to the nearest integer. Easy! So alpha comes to -10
